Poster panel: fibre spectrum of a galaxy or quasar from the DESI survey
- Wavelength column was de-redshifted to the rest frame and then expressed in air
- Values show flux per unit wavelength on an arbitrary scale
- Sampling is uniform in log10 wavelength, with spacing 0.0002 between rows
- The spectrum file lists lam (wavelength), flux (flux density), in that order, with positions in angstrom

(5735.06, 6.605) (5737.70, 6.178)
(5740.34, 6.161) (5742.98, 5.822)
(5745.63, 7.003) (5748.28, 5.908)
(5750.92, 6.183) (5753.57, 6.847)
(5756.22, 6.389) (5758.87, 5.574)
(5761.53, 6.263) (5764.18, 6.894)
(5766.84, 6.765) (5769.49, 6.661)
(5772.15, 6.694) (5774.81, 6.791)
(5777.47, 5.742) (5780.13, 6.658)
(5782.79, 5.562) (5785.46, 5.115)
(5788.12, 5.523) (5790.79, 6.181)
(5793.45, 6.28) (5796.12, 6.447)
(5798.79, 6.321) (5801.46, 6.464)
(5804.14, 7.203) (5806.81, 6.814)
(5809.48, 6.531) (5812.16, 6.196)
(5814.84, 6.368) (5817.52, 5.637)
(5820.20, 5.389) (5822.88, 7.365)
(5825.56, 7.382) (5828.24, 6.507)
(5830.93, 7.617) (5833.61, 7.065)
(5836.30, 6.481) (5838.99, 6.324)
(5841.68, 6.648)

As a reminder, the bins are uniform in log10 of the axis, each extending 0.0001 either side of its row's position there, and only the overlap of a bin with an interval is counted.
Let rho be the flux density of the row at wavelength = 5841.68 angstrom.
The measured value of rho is 6.648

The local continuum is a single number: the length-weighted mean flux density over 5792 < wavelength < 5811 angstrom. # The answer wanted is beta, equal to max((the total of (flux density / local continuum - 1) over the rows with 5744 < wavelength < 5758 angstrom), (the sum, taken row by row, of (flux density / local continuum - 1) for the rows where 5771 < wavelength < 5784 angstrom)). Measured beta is -0.1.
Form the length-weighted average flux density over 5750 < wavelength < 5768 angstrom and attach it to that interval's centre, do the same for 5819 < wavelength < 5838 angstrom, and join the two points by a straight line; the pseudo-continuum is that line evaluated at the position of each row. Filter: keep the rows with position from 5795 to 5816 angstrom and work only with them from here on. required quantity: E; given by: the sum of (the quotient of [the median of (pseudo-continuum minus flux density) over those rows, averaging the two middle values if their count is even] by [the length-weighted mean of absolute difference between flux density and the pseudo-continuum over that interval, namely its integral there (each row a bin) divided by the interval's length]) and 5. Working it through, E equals 5.6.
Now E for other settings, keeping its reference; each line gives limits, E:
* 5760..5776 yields 4.1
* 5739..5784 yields 5.0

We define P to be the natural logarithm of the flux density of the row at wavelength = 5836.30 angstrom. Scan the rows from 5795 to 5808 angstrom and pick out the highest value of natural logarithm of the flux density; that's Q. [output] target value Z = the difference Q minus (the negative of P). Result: 3.84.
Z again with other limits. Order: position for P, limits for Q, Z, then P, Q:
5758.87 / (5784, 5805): 3.69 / 1.72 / 1.97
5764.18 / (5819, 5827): 3.93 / 1.93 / 2.00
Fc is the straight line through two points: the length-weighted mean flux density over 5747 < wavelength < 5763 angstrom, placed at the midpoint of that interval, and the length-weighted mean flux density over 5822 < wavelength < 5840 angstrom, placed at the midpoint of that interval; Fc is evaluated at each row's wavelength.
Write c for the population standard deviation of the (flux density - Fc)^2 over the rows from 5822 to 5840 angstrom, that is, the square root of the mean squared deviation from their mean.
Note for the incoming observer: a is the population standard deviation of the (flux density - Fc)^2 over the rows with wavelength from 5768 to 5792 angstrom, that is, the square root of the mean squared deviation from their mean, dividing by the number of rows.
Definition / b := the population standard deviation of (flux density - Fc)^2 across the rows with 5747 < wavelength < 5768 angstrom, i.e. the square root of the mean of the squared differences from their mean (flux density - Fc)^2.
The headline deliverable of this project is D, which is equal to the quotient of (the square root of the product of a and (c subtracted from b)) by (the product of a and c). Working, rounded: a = 0.60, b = 0.18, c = 0.155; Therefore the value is 1.4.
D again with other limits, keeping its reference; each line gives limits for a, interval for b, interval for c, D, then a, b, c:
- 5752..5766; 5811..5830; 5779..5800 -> 1.0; 0.20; 0.73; 0.647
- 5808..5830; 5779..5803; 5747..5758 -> 4.5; 0.71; 0.63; 0.177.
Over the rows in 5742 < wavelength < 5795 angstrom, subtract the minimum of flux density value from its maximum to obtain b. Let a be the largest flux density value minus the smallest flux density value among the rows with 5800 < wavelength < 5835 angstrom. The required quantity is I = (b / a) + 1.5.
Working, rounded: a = 2.23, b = 1.89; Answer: 2.3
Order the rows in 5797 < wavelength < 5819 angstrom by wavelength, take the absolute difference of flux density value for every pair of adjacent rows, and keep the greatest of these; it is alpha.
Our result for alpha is 0.74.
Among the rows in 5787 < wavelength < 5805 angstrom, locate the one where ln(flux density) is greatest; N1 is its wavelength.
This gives 5804.14 angstrom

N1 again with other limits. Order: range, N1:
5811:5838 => 5830.93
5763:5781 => 5764.18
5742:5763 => 5745.63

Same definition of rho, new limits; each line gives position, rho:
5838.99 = 6.324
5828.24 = 6.507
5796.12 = 6.447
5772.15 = 6.694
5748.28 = 5.908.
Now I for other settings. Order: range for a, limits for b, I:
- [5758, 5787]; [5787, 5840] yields 2.8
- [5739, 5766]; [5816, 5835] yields 3.1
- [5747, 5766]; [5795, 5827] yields 3.0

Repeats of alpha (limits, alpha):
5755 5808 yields 1.10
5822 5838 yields 1.11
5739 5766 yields 1.18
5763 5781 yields 1.05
